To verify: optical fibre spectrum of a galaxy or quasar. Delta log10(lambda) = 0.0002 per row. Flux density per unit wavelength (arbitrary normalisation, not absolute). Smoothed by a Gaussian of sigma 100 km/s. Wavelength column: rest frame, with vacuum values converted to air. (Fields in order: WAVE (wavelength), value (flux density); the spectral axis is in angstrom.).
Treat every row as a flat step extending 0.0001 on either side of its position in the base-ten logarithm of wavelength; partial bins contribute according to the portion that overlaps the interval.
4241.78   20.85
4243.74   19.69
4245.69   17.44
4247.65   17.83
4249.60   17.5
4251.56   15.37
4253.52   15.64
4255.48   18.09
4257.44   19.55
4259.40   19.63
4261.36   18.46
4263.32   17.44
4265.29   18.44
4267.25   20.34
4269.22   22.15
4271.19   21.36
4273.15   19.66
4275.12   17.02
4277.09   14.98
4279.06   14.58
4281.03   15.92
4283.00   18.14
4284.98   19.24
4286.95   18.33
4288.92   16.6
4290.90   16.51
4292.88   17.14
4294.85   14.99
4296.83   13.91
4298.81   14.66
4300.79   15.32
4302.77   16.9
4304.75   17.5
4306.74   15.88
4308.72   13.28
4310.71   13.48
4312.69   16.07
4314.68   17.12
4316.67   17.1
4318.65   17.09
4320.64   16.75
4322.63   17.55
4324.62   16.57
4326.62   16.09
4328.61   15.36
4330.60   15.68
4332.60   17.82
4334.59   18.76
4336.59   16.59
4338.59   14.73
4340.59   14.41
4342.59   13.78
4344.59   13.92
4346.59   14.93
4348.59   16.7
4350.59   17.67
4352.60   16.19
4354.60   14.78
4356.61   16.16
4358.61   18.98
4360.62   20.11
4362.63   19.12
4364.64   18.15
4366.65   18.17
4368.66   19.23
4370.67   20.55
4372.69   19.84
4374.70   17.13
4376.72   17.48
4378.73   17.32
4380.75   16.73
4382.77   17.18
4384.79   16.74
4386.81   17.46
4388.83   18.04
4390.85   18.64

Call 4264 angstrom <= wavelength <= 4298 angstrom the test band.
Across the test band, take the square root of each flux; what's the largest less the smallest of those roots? 0.98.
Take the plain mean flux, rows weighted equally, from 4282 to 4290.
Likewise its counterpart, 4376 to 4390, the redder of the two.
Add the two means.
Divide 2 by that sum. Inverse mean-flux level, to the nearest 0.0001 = 0.0566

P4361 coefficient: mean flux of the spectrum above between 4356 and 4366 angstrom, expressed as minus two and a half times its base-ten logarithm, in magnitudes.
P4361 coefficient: -3.17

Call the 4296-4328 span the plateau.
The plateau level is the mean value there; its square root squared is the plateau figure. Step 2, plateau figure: 16.0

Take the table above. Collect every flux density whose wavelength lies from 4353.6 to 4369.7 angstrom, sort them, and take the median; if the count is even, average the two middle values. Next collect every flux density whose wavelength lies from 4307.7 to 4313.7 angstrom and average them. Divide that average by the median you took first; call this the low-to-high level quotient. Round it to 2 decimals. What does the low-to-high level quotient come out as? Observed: 0.77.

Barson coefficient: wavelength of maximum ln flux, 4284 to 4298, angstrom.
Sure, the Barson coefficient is 4284.98 angstrom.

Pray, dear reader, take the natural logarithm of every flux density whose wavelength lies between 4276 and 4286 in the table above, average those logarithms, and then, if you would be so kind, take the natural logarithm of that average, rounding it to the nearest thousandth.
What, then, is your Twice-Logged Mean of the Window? 1.030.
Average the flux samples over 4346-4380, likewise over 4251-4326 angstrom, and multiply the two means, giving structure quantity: 304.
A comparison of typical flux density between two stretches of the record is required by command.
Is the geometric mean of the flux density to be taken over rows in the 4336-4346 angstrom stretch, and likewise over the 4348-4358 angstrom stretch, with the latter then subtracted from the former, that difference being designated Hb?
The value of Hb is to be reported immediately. -2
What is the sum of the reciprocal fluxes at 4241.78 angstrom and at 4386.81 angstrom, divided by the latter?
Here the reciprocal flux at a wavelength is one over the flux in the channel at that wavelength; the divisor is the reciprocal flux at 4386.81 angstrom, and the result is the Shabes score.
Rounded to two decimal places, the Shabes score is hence 1.84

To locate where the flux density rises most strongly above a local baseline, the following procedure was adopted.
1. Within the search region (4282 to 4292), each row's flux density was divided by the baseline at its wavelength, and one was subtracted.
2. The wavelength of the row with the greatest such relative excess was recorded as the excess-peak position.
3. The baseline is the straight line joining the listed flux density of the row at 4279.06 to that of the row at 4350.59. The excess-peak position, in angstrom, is 4284.98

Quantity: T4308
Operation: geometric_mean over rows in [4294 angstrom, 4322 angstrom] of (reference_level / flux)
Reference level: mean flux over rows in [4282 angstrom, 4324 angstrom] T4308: 1.05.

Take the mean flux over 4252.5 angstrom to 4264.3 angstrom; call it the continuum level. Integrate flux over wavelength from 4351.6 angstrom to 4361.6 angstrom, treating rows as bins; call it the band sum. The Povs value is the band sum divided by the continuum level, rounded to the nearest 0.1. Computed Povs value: 9.5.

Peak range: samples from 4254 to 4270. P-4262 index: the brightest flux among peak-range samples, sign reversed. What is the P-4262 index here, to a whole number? -22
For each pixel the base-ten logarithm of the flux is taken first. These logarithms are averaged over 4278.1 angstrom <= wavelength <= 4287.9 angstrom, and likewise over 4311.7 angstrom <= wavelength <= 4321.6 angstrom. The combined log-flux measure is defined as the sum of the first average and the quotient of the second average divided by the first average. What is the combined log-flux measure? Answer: 2.23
